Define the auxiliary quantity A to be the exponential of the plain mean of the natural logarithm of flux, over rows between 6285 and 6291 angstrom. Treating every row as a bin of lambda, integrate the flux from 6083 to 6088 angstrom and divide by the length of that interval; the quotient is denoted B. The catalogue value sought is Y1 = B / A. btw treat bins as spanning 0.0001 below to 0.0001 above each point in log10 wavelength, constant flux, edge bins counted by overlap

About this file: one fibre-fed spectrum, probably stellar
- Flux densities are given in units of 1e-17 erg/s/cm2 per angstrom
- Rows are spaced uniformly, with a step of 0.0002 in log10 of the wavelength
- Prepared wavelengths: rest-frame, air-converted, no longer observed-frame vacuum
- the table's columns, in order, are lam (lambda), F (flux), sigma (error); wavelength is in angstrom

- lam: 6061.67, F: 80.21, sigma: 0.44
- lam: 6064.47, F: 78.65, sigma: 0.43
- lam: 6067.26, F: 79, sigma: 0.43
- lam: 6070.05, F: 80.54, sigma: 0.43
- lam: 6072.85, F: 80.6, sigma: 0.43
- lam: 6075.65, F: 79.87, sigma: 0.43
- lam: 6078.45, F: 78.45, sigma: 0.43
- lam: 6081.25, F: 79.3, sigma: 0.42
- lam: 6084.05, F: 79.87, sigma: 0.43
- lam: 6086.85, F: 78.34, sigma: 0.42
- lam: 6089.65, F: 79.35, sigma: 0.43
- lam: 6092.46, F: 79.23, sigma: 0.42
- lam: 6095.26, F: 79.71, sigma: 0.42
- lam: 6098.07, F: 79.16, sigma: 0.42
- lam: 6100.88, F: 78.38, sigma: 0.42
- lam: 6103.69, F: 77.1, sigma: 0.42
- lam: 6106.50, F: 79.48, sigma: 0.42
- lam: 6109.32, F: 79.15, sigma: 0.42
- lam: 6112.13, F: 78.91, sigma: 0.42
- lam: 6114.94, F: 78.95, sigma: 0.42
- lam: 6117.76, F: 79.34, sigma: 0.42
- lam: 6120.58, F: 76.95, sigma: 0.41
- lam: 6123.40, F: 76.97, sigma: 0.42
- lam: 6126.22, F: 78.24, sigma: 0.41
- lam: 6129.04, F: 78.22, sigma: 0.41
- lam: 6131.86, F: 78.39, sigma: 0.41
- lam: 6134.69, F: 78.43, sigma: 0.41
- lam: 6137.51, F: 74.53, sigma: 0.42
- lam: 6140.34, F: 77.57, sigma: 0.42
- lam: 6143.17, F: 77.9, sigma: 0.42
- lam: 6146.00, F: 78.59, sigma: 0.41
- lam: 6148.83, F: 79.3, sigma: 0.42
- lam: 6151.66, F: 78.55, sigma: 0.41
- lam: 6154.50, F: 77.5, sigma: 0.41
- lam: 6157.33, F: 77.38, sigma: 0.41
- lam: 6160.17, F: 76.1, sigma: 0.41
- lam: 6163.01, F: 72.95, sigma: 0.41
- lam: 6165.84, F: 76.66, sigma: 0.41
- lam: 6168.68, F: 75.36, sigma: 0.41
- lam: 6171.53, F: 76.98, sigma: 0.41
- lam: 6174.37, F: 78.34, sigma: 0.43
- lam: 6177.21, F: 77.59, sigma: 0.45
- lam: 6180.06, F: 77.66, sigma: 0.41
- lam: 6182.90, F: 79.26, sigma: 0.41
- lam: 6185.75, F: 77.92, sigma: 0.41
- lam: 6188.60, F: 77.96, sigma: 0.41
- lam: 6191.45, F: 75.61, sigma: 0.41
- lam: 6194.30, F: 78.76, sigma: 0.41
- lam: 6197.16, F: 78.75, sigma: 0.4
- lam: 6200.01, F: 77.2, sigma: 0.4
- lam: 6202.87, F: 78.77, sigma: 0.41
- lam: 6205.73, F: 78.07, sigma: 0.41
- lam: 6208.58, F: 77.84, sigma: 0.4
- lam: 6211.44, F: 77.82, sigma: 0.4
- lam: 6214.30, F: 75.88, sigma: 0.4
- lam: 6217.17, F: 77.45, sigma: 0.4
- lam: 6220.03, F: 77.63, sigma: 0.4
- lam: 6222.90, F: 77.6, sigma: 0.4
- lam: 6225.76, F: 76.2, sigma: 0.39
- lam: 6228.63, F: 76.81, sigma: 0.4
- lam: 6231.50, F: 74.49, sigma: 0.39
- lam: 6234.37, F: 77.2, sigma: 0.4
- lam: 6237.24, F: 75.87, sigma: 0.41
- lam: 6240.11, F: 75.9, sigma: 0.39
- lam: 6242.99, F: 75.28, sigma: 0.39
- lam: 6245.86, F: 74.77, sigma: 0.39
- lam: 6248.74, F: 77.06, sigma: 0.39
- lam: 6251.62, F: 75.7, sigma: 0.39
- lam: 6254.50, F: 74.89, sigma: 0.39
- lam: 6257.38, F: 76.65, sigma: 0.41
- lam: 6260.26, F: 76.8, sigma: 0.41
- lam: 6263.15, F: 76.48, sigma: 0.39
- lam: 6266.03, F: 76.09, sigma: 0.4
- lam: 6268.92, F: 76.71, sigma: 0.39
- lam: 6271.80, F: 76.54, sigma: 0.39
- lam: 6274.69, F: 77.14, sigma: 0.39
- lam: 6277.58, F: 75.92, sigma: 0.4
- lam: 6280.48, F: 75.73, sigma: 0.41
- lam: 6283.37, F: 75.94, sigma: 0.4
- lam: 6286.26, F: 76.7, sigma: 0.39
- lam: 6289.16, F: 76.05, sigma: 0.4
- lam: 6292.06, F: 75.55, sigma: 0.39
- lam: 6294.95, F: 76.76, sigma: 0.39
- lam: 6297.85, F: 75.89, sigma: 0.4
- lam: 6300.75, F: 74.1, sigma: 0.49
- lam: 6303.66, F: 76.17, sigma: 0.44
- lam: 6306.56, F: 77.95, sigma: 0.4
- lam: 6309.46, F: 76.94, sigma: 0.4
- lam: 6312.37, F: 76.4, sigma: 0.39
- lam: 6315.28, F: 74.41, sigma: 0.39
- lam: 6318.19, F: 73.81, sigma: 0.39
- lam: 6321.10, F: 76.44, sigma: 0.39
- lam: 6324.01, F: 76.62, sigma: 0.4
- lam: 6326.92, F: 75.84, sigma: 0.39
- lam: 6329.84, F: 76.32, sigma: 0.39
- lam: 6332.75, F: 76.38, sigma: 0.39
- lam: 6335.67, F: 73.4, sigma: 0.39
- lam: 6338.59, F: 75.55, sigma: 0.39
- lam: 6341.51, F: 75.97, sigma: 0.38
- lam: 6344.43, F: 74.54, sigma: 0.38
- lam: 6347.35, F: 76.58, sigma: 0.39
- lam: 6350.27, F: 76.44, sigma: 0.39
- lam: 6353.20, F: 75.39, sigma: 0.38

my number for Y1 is 1.036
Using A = 76.4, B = 79.1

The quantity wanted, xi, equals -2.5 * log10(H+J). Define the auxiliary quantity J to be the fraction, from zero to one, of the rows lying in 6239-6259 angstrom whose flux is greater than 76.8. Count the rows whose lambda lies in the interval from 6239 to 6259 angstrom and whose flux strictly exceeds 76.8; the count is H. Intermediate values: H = 1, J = 0.14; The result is -0.14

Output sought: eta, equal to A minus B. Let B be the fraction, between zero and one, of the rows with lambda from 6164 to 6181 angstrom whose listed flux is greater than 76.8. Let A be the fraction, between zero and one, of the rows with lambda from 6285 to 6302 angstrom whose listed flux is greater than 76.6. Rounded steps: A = 0.33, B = 0.7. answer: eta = -0.3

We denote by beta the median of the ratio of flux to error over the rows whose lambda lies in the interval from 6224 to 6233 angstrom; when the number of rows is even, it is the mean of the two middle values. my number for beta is 192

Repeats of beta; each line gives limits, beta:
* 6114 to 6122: 188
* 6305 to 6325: 192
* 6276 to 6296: 190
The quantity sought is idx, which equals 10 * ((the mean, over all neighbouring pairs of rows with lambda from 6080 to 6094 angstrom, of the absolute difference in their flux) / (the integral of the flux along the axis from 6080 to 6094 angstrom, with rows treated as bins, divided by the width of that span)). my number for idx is 0.102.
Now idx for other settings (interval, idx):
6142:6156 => 0.102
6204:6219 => 0.121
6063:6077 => 0.084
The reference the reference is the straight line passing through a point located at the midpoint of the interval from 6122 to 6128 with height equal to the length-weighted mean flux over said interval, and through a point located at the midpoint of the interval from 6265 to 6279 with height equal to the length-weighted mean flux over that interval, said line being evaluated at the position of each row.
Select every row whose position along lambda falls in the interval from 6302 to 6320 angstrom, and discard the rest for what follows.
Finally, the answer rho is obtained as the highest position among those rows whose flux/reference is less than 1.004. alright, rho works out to 6318.19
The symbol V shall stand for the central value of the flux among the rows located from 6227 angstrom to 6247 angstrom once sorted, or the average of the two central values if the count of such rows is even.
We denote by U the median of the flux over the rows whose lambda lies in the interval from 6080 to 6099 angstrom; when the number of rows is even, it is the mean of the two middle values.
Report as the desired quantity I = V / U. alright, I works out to 0.957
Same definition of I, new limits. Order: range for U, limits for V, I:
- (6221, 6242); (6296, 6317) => 1.000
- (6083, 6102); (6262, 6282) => 0.965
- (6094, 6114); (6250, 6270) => 0.966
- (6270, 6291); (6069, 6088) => 1.050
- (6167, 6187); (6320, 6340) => 0.983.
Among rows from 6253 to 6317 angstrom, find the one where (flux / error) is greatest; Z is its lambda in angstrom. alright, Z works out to 6274.69 angstrom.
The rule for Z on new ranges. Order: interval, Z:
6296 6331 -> 6321.10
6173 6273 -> 6248.74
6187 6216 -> 6197.16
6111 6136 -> 6134.69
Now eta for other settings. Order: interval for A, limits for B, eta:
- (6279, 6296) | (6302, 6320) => 0.0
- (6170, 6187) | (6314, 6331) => 1.0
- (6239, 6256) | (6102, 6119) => -0.8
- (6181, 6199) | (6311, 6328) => 0.8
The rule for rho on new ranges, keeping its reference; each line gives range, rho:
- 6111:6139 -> 6137.51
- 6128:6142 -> 6140.34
